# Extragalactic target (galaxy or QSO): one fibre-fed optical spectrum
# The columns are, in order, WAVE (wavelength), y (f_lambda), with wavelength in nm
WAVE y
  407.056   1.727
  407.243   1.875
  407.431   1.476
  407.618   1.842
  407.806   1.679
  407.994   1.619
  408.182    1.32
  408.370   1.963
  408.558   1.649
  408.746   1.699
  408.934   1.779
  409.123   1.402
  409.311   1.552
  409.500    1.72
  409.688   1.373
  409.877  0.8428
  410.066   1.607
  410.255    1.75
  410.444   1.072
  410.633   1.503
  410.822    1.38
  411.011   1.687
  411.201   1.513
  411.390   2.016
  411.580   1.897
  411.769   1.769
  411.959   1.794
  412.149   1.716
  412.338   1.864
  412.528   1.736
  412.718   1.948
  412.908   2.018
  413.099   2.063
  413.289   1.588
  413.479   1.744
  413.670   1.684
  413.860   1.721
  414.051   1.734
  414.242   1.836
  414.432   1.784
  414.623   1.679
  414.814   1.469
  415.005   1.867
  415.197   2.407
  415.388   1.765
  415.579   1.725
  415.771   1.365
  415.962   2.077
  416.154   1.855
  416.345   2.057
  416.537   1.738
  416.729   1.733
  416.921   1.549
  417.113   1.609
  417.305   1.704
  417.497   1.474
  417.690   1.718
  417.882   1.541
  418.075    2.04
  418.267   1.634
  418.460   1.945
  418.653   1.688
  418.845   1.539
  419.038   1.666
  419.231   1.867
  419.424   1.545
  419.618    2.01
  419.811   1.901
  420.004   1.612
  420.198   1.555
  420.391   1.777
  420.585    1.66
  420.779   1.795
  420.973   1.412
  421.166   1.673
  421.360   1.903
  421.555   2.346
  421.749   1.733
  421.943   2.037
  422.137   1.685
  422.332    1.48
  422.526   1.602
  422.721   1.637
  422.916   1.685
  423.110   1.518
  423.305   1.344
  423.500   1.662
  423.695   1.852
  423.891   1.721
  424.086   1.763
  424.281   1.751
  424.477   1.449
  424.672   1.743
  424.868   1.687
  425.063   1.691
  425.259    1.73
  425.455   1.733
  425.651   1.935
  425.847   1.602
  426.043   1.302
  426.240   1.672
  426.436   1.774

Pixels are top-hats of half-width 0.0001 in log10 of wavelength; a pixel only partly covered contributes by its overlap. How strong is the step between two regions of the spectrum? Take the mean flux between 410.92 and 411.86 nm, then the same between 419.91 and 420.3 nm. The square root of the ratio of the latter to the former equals 0.94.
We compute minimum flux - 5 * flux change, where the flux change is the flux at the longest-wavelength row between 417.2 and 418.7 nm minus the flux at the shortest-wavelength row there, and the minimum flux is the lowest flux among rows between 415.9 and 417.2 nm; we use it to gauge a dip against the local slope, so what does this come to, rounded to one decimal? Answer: 1.6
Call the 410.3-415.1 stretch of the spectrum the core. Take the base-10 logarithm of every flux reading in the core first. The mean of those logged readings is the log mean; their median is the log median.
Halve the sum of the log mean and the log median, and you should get 0.236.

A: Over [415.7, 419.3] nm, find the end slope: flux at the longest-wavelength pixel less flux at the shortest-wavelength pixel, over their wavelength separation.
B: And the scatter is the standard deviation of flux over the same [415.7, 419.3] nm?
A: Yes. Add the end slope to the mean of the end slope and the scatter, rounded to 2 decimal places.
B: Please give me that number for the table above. 0.32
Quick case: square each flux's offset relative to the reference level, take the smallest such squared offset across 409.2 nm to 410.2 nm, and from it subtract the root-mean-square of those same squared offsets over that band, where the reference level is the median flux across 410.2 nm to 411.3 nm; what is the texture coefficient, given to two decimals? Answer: -0.20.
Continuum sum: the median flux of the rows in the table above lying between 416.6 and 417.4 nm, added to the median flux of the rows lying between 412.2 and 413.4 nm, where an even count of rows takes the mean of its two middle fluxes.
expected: 3.56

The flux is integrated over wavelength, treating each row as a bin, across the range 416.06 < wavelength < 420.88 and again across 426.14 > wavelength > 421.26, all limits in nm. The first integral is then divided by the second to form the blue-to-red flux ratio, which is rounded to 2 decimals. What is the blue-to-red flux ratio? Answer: 1.00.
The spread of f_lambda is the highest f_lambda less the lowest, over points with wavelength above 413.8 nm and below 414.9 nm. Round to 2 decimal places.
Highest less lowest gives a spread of 0.37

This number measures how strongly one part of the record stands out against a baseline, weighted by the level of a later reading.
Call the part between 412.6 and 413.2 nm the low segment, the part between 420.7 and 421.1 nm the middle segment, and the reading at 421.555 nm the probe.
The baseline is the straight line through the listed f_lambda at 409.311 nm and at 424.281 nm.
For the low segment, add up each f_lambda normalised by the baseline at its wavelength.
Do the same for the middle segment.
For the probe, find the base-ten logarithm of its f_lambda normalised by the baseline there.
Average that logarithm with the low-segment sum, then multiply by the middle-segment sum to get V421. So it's 3.7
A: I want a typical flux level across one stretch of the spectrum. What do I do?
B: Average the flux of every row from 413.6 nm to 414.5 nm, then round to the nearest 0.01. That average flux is 1.75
